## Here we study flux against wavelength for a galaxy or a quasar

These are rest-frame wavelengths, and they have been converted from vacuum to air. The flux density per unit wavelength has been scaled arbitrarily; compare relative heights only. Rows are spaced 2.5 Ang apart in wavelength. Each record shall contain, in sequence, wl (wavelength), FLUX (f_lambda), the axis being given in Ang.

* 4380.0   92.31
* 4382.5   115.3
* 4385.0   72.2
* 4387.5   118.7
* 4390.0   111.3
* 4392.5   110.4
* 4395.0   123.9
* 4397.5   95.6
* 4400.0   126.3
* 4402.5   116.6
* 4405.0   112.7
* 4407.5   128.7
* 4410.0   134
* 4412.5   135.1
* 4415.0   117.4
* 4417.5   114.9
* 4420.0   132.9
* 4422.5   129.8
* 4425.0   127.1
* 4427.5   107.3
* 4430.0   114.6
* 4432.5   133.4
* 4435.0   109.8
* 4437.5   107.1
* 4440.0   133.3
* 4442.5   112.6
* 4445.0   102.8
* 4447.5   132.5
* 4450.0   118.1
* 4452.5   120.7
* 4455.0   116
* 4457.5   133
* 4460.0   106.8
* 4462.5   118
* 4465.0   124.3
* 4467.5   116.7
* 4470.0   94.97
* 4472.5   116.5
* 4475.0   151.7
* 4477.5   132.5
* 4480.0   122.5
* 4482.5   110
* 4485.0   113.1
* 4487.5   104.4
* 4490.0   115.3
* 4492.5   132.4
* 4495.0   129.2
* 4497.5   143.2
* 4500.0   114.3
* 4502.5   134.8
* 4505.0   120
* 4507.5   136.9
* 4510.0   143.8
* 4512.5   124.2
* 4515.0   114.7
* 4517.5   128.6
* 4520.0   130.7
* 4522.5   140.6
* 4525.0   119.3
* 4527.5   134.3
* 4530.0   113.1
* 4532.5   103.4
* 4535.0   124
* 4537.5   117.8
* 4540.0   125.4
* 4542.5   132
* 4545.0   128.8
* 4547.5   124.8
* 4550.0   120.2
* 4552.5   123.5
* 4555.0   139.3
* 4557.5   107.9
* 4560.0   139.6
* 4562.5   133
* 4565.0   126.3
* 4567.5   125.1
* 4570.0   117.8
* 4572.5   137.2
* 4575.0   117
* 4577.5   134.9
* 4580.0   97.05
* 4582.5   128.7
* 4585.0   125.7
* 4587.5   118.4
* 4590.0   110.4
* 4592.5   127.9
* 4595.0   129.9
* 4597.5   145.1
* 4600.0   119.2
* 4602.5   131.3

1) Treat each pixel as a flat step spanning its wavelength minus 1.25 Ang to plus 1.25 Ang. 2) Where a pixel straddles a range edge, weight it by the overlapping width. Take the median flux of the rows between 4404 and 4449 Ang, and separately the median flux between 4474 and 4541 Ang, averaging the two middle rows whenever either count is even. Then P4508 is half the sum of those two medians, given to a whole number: 123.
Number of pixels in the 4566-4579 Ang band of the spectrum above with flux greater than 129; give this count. 2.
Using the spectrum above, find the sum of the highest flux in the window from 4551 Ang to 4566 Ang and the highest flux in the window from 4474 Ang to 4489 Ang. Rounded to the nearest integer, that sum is 291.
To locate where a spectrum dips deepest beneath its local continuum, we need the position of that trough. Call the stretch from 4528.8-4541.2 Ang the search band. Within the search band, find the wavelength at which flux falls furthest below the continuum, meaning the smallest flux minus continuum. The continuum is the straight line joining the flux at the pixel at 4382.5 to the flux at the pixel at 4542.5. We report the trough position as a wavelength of 4532.5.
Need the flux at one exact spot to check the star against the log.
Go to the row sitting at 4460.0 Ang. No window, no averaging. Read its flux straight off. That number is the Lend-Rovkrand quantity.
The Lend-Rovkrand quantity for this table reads 106.8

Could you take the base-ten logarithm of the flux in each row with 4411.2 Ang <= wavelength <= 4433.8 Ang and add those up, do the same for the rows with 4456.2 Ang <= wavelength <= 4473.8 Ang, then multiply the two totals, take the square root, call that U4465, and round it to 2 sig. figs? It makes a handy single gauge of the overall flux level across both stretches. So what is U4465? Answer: 16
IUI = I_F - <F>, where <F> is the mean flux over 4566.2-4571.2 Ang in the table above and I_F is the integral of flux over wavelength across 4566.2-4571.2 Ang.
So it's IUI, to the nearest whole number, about 486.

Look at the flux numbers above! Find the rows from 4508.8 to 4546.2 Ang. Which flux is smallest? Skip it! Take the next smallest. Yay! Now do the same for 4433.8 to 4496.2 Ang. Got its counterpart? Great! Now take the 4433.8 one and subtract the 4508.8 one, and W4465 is -10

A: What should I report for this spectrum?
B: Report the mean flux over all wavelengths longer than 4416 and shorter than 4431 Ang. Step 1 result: 121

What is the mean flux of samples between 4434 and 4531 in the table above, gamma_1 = 122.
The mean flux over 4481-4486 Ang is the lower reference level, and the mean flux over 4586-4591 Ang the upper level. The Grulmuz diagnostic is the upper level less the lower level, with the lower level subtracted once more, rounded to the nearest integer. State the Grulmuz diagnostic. -109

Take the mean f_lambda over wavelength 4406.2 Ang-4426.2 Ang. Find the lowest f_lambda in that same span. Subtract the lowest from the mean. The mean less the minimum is 12.6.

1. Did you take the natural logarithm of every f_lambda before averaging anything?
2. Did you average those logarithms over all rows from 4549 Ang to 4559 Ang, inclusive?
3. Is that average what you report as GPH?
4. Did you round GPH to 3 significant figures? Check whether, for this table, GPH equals 4.81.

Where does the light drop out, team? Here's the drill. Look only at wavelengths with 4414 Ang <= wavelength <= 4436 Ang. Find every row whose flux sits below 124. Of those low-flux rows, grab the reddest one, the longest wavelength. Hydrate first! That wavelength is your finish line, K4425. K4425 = 4435.0 Ang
